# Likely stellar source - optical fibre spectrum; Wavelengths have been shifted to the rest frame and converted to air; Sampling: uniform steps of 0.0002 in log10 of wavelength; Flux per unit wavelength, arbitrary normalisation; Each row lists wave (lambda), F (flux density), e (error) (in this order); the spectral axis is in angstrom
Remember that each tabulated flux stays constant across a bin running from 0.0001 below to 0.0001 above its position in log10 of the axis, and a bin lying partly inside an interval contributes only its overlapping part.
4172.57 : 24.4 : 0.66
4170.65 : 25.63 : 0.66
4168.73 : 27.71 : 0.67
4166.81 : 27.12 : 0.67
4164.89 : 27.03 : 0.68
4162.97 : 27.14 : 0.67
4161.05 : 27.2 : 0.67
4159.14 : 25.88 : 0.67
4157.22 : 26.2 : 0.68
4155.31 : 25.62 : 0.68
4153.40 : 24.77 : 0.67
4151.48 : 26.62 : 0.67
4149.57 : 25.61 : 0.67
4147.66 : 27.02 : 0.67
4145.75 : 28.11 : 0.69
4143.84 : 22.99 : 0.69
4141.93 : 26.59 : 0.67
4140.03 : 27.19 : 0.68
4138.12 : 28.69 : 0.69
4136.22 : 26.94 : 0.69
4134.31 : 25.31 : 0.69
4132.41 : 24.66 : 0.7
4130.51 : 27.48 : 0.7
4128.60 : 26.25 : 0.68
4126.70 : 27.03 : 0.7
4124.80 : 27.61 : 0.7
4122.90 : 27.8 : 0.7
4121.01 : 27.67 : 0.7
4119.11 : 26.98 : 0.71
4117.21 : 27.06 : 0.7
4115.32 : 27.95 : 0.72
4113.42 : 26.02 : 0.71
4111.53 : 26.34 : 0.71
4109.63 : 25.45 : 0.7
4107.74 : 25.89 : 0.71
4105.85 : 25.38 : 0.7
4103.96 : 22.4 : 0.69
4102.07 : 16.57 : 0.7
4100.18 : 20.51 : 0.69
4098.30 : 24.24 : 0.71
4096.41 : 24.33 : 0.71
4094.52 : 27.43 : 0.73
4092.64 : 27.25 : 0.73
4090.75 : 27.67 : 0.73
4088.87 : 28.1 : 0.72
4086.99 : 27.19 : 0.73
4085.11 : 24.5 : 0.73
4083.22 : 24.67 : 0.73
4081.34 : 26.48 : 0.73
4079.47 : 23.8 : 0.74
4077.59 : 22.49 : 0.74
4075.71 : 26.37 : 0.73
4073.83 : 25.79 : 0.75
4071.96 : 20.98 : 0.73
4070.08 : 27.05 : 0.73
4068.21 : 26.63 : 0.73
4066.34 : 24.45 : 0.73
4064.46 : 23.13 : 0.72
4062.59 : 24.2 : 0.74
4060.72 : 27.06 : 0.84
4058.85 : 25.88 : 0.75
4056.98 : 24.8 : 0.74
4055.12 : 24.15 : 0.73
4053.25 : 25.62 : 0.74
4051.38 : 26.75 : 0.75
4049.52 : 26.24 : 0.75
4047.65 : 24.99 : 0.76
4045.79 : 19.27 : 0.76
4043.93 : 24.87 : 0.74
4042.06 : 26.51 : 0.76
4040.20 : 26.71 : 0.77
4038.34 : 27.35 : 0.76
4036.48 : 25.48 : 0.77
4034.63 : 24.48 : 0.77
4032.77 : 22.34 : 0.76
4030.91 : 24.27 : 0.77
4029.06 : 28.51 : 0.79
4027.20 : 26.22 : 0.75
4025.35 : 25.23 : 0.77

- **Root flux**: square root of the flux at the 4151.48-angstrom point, 5.16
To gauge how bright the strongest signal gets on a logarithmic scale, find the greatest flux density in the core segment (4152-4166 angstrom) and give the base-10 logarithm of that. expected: 1.435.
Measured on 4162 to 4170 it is 1.443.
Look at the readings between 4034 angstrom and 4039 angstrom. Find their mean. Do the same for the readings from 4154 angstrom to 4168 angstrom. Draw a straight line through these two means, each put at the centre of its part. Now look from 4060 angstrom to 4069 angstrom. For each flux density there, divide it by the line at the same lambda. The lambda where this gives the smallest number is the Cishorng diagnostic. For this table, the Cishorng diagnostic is 4064.46 angstrom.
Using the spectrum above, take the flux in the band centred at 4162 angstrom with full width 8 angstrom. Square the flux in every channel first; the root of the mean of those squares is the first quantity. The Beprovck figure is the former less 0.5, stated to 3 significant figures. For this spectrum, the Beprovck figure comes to 26.3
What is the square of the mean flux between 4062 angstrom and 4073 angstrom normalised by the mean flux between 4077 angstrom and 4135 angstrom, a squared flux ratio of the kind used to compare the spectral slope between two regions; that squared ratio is 0.911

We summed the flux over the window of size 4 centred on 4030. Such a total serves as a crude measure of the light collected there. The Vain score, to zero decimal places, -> 53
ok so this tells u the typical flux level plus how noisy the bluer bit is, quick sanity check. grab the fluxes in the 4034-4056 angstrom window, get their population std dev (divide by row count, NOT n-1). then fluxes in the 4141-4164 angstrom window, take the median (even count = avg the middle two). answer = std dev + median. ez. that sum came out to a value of 28.4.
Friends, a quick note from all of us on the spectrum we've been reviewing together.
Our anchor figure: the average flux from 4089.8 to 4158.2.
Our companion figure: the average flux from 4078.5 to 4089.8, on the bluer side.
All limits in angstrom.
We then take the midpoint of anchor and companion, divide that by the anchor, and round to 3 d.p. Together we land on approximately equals 0.998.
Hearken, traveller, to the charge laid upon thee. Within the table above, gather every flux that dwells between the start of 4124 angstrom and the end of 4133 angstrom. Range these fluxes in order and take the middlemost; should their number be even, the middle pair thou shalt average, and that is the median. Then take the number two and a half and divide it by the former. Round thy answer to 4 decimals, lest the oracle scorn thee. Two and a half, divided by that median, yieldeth 0.0925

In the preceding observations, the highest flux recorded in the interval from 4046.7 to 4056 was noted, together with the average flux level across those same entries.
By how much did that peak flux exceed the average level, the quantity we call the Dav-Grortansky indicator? 1.2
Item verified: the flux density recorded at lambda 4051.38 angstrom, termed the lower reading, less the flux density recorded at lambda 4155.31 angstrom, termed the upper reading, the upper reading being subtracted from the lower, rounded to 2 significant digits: 1.1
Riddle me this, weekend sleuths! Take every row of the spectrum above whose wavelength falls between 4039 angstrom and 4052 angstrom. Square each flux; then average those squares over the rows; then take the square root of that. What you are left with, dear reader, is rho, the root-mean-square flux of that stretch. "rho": 25.2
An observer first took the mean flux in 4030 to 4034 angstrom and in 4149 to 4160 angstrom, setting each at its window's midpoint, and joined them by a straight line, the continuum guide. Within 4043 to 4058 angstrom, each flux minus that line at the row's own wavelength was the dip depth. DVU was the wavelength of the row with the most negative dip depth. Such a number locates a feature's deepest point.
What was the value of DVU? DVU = 4045.79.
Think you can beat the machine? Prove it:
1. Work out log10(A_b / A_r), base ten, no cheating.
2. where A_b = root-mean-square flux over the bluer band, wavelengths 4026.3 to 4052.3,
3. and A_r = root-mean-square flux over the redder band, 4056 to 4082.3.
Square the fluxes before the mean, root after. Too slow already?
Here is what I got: 0.007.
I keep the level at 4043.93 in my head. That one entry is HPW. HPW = 24.87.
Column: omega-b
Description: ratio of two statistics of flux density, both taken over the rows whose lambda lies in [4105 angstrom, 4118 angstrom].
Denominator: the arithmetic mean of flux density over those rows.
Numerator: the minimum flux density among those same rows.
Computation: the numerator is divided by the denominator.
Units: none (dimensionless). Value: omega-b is 0.97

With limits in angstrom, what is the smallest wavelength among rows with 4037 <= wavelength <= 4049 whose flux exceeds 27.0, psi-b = 4038.34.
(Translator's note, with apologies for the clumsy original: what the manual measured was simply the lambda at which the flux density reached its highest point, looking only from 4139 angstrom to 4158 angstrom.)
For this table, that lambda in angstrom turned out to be 4145.75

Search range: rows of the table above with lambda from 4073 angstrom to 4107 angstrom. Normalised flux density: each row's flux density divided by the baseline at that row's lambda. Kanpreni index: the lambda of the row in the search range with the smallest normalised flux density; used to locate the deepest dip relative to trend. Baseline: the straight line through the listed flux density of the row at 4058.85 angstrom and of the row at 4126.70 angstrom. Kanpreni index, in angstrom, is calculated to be 4102.07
